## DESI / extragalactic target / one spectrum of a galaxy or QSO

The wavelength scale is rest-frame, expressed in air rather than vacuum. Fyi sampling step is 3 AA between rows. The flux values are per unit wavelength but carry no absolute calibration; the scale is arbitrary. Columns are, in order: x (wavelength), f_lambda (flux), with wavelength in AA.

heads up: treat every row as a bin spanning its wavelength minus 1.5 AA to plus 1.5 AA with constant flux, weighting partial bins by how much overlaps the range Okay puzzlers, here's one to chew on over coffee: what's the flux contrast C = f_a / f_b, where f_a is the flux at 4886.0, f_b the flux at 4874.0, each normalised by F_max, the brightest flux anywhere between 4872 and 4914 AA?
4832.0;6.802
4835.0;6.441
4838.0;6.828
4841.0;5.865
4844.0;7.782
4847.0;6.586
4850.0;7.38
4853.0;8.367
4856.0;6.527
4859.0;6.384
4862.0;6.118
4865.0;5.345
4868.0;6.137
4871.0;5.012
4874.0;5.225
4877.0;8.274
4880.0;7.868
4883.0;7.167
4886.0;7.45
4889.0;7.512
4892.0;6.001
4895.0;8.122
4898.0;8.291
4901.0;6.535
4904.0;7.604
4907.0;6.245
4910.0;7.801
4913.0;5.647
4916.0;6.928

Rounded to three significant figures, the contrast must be 1.43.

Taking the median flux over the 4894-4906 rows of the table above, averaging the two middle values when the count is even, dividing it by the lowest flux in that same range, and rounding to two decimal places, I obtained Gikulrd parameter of 1.20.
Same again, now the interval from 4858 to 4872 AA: 1.22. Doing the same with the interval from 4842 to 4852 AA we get 1.12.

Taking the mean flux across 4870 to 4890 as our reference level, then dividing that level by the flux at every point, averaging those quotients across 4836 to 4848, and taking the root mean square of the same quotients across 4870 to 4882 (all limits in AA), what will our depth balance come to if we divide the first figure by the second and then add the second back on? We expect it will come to 2.05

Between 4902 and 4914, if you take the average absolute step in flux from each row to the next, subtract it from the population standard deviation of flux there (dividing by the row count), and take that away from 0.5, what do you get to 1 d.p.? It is 1.3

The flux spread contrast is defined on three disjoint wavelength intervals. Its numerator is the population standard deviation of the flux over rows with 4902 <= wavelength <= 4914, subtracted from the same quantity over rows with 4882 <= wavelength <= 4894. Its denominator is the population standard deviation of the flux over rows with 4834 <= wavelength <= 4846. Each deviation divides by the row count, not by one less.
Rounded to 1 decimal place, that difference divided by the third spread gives -0.4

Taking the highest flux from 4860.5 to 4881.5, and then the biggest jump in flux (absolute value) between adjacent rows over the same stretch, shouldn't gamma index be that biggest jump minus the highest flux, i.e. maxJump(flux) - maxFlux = -5.2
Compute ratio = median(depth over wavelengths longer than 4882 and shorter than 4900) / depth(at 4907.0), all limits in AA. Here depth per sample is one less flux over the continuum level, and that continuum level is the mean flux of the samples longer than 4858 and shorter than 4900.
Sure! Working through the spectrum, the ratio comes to -1.3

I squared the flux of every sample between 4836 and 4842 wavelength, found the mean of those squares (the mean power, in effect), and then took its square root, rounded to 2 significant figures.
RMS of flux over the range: 6.4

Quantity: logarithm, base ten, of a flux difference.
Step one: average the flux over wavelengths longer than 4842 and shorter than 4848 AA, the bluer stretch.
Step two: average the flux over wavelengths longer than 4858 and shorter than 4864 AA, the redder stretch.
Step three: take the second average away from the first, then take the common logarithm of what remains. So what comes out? 0.0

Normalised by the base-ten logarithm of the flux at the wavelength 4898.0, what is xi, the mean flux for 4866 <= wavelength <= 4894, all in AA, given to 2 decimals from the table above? 7.34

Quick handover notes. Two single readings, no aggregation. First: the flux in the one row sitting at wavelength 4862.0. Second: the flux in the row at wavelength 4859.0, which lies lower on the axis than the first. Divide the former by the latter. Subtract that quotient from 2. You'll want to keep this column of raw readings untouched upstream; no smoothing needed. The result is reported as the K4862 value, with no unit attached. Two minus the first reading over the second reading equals 1.04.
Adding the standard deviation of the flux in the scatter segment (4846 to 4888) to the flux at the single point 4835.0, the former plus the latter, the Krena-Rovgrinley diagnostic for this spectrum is 7.5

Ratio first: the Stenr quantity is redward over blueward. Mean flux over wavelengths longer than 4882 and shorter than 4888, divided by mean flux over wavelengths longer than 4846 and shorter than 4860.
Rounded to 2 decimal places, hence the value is 1.04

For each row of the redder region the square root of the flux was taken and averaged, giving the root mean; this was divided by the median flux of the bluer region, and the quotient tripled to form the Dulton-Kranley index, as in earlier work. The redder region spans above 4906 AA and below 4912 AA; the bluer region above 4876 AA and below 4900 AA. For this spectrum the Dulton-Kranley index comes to 1.03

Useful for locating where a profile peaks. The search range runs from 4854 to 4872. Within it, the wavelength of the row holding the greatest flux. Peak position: 4856.0 AA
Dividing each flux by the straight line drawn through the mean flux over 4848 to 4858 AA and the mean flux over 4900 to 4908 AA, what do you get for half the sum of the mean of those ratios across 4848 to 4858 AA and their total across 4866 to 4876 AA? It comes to 1.64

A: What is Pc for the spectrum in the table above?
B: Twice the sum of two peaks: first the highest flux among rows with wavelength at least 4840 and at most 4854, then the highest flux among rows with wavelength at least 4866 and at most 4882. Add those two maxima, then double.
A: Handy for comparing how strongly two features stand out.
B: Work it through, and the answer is 33.3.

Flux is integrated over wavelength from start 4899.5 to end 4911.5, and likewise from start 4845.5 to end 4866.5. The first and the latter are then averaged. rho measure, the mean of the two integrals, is 112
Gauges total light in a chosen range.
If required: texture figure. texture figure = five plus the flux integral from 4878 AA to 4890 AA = 95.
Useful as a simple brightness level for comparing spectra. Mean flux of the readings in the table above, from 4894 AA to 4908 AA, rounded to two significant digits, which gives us 7.4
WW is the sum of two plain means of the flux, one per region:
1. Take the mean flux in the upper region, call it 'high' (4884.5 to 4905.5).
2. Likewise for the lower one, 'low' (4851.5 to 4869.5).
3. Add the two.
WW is 13.8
